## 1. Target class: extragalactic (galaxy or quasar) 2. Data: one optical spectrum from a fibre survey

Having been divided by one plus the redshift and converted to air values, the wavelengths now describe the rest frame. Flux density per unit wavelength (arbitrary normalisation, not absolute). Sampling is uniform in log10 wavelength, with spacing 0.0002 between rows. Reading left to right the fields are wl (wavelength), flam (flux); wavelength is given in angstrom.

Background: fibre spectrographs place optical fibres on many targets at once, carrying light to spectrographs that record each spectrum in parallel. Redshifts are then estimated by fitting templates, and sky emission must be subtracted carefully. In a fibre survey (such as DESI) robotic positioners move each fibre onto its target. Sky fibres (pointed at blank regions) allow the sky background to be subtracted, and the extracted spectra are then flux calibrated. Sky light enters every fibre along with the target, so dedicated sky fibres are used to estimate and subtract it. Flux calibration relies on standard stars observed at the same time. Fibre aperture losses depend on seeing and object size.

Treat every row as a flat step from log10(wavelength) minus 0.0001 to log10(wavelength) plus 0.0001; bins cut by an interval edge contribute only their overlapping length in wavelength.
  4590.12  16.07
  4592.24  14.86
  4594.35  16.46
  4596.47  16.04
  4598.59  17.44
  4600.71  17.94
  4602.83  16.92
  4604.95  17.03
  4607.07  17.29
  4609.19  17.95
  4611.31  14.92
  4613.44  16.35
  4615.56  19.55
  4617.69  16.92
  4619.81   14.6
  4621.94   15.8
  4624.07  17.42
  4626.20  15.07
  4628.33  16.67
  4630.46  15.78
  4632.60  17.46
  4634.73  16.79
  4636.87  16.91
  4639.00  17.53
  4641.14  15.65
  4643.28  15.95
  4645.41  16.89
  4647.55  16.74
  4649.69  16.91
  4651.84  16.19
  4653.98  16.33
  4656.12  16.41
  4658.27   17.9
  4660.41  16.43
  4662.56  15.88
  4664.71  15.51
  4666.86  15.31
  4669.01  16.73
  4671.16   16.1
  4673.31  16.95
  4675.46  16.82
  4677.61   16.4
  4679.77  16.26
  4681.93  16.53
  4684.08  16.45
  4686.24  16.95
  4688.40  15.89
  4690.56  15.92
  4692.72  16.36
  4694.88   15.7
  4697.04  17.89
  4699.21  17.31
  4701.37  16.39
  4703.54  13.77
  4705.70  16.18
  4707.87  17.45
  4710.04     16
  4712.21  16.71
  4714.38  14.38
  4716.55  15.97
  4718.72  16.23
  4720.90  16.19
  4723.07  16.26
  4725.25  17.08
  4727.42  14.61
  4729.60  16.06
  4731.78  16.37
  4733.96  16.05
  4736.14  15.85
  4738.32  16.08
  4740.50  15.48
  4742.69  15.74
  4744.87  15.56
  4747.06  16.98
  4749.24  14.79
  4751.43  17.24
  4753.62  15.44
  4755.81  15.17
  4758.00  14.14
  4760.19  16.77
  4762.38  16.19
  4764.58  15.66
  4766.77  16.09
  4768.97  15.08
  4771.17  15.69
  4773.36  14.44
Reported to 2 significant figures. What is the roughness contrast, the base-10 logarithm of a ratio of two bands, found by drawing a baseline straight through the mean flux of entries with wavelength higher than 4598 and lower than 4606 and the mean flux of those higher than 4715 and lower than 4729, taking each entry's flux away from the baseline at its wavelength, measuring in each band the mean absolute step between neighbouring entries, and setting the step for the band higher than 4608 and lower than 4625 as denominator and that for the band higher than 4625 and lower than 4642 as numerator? -0.31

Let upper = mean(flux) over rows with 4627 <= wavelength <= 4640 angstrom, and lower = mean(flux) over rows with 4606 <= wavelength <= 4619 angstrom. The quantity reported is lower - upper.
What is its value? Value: 0.31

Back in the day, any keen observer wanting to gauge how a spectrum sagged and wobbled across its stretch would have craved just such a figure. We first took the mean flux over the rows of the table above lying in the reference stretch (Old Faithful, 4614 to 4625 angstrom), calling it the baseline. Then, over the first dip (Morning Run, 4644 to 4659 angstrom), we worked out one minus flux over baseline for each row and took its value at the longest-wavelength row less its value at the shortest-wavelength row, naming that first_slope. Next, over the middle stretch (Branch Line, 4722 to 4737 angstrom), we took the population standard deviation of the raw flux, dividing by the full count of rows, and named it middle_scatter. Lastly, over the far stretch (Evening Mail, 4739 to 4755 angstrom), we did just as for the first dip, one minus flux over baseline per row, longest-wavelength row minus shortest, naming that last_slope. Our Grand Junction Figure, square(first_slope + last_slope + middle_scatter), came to 0.40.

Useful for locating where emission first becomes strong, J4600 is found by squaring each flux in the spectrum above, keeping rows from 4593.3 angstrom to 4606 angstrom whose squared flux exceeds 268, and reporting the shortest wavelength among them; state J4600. 4594.35 angstrom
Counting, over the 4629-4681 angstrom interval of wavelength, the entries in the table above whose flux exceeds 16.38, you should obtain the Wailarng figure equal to 14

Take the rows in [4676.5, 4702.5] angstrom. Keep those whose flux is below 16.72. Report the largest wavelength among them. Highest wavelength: 4701.37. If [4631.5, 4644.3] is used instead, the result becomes 4643.28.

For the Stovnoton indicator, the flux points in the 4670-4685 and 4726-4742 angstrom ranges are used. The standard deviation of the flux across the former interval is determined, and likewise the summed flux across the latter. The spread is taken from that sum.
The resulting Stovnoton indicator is 110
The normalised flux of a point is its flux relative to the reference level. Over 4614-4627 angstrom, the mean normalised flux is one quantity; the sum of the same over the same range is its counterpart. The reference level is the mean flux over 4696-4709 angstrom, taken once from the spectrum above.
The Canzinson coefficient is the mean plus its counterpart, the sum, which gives 7.0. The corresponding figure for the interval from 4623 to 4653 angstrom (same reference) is 15.1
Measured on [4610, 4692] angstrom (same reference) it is 38.9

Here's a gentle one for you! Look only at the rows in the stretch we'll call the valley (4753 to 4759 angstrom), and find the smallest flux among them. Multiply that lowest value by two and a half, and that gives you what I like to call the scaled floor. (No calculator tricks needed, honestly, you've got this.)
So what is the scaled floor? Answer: 35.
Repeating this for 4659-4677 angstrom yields 38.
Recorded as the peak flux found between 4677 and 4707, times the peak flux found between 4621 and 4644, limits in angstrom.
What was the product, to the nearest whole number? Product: 314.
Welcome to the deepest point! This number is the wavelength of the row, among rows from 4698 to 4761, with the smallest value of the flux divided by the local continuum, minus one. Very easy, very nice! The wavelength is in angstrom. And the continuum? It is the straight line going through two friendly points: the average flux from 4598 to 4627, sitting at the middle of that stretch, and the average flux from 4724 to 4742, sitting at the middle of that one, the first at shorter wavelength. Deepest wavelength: 4703.54 angstrom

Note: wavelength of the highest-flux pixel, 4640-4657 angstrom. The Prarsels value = 4649.69 angstrom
